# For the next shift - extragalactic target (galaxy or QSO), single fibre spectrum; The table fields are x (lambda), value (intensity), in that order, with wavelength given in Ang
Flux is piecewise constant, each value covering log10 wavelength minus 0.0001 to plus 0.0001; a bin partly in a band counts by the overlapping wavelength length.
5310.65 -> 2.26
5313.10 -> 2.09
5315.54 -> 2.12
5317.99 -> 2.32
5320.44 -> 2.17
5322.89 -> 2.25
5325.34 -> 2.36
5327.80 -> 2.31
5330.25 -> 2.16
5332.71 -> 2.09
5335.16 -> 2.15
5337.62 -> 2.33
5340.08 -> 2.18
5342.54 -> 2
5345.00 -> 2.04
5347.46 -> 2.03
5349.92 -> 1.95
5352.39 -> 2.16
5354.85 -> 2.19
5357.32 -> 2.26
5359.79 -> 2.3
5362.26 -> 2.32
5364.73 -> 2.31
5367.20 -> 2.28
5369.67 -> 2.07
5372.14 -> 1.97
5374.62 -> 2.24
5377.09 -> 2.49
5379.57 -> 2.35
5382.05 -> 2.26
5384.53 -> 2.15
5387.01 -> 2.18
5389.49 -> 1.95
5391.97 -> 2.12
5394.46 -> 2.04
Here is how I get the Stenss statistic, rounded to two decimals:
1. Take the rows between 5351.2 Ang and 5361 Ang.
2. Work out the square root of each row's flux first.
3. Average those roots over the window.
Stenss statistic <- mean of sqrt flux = 1.49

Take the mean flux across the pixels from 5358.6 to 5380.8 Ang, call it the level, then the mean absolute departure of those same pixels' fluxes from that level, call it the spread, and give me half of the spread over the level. 0.024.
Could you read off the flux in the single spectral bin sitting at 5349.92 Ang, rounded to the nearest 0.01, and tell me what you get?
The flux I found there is 1.95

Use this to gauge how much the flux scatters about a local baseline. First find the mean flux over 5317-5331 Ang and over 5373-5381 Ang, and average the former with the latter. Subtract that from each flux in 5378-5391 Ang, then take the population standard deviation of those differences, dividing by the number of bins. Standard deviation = 0.13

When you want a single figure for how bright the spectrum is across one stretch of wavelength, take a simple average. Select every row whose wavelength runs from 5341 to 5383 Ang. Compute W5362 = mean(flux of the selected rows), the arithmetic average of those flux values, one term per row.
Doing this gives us 2.19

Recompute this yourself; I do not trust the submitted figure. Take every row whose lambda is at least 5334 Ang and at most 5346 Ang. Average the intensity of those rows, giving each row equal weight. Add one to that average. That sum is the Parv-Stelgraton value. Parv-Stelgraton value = 3.14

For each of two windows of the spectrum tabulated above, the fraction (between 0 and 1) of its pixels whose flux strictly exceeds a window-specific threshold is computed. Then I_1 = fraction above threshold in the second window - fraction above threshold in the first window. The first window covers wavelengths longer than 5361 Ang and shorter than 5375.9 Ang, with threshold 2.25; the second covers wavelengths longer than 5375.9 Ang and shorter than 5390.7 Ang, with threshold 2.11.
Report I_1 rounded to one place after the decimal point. 0.3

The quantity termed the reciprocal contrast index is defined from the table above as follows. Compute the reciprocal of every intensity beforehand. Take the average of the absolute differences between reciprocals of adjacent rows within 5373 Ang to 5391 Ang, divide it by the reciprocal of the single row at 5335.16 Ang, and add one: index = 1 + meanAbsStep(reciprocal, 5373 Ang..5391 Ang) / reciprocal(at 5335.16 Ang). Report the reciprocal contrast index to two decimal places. 1.06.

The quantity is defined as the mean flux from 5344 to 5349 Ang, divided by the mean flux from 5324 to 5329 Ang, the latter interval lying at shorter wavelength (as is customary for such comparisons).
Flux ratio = 0.87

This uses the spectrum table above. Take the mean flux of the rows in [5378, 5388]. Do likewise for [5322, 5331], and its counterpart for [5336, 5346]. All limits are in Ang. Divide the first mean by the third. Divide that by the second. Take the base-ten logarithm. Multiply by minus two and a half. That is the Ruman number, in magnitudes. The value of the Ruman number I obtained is 0.842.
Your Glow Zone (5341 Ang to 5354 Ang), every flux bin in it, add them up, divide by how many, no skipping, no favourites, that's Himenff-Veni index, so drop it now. 2.04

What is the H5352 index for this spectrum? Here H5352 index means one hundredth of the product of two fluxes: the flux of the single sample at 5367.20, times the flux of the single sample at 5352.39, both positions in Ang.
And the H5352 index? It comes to 0.049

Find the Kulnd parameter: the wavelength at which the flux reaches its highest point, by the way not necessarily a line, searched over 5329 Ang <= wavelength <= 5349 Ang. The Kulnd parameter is 5337.62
